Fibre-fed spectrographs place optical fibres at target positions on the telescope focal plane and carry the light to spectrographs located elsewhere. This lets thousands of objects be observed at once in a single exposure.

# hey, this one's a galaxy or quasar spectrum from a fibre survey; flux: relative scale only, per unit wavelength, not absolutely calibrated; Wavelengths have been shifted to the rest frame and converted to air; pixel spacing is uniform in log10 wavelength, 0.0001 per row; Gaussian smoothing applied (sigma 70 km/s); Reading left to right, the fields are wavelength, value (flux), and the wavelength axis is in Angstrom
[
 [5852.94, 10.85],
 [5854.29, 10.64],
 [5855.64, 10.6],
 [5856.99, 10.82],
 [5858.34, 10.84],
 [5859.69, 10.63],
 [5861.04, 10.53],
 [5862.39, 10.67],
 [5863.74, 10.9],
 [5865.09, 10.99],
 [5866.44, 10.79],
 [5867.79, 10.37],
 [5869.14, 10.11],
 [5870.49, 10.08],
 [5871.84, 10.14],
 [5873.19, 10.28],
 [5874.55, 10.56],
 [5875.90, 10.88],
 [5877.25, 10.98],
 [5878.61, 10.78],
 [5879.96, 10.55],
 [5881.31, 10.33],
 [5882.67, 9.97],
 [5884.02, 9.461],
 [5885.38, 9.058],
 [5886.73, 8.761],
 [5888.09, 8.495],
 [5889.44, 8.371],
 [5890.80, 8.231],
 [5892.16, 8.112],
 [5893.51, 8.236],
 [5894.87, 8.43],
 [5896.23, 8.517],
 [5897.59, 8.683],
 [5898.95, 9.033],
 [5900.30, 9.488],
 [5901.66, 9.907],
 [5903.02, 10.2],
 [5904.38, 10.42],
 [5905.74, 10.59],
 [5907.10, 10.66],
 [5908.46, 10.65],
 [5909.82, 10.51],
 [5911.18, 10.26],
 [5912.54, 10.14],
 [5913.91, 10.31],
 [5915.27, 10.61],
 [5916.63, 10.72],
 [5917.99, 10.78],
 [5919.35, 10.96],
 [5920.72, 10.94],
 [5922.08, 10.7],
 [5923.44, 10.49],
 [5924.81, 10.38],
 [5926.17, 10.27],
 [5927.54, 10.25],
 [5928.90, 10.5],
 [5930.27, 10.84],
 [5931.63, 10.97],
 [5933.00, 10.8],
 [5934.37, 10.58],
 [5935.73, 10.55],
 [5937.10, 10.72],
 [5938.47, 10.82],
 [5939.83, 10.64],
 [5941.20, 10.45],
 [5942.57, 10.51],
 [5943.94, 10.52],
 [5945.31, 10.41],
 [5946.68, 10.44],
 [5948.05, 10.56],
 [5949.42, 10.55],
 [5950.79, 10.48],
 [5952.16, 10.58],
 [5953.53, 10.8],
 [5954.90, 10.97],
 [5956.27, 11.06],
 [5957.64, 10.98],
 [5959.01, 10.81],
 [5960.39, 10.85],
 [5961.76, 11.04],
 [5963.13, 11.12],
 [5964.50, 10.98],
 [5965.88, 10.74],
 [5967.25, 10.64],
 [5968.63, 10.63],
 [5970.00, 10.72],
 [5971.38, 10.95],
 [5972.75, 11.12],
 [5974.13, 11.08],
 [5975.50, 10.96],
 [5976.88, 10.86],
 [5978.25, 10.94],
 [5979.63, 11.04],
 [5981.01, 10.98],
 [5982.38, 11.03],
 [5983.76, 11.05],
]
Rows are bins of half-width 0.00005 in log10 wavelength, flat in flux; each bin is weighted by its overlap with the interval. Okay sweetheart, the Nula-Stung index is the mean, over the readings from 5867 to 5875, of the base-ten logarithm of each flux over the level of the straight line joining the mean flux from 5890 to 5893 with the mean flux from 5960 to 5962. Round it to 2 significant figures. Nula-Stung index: 0.14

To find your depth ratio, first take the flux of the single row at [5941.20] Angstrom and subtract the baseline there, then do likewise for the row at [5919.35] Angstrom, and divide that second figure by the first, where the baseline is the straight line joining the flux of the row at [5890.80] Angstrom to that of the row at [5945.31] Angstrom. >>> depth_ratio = 7.8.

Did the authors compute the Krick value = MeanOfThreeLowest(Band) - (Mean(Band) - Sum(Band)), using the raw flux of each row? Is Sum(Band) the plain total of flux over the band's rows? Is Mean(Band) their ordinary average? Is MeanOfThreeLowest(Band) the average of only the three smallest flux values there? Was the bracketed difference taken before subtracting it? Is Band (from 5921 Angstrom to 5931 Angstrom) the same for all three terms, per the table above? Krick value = 73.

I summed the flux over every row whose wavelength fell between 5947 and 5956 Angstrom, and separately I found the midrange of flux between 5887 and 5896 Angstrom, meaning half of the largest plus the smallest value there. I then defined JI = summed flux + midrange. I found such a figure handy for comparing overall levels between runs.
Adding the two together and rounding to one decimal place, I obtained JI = 72.2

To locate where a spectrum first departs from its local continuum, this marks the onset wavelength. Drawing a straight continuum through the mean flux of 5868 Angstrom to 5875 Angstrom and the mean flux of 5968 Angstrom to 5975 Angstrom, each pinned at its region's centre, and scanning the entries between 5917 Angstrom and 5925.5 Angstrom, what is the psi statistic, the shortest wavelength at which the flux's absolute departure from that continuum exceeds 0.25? 5919.35 Angstrom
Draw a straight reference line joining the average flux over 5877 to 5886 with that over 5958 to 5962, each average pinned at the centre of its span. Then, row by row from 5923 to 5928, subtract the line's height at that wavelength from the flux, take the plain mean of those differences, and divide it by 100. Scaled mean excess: -0.002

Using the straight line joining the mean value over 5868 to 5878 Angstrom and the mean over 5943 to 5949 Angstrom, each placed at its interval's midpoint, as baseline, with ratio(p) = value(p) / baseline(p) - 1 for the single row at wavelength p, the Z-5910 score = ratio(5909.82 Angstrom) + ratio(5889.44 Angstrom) -0.19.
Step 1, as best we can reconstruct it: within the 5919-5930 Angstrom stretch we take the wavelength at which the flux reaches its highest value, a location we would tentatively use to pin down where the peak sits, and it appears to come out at 5919.35 Angstrom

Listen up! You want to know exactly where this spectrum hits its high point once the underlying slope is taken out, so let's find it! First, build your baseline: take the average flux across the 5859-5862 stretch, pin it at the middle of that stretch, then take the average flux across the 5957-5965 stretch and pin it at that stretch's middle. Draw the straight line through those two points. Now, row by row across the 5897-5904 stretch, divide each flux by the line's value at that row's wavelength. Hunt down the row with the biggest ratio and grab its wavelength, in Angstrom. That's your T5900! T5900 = 5903.02 Angstrom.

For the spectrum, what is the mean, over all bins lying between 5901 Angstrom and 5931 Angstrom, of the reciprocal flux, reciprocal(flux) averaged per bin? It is 0.0953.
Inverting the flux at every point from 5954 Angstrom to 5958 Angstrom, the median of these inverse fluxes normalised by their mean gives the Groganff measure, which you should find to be 1.00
